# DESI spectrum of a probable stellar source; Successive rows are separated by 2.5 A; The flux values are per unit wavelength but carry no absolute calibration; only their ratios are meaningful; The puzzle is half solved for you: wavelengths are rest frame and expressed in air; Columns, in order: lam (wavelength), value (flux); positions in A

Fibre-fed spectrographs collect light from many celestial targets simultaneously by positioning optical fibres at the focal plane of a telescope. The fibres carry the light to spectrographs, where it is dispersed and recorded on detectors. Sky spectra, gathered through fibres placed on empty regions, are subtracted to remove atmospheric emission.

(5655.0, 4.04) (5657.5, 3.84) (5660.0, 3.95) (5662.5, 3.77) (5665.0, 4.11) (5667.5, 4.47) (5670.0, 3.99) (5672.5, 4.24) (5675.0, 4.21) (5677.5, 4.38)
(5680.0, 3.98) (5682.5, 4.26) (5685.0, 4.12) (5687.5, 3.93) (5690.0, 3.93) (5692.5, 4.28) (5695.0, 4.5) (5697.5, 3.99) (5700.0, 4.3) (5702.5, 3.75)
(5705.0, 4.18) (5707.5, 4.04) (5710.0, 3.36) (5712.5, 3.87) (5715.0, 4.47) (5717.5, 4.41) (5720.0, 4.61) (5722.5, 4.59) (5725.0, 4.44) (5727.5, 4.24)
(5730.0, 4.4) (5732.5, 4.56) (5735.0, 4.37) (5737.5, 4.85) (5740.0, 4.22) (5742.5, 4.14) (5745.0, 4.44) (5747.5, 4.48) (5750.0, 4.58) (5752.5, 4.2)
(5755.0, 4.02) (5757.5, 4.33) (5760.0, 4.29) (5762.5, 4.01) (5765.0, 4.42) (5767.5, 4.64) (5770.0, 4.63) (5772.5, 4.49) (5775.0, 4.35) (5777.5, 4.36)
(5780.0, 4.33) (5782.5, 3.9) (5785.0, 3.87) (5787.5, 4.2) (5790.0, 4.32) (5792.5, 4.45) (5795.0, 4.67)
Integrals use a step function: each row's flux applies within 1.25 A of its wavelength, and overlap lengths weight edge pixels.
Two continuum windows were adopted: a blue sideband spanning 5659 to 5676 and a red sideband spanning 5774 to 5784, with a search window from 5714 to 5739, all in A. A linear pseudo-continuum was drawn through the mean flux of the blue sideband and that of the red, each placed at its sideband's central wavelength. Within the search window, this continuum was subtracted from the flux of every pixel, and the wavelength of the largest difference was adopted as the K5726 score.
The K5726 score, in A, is 5737.5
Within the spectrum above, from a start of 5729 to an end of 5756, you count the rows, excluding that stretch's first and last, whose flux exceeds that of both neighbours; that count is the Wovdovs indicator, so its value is 3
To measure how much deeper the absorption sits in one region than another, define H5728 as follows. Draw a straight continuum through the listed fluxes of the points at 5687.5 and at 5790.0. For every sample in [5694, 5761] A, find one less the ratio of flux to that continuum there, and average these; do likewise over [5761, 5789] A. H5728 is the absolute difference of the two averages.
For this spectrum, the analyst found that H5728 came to 0.042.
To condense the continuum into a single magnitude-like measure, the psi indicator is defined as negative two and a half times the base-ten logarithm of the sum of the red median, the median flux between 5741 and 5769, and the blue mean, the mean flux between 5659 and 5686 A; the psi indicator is -2.32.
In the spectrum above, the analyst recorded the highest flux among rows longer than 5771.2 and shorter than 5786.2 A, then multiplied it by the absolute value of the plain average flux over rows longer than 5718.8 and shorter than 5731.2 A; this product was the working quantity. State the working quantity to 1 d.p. 20.0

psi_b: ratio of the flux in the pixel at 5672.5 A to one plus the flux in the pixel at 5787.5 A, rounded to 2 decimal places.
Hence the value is 0.82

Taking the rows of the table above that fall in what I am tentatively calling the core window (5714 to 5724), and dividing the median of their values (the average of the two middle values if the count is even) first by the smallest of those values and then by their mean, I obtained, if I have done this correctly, 0.227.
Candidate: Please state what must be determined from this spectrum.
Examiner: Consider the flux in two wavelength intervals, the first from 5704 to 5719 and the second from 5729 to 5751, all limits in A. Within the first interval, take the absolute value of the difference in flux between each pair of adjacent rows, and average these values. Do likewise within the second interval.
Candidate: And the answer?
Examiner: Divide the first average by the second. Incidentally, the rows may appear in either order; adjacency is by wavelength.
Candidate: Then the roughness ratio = 1.6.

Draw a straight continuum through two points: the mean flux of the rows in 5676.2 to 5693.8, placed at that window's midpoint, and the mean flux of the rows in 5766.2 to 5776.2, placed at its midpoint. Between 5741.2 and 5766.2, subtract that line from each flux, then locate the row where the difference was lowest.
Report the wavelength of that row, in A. 5762.5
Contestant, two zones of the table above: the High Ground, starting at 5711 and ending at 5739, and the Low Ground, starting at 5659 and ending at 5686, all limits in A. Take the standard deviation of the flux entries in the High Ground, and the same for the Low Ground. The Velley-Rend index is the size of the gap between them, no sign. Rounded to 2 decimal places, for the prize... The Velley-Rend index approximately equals 0.04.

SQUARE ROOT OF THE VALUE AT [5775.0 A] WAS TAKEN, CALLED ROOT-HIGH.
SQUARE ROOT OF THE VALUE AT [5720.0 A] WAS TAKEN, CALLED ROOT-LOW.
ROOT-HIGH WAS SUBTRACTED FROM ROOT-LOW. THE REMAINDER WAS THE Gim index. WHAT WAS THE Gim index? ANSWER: 0.06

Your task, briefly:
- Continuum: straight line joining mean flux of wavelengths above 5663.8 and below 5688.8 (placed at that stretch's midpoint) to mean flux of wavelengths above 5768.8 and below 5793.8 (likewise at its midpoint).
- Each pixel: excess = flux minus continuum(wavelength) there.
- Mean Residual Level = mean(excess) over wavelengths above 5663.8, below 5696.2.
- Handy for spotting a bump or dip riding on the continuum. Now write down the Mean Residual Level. 0.011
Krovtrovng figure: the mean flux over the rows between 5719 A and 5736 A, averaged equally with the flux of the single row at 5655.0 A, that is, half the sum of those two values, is 4.25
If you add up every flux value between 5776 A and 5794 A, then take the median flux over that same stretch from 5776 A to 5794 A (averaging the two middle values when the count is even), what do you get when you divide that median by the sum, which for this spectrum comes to 0.147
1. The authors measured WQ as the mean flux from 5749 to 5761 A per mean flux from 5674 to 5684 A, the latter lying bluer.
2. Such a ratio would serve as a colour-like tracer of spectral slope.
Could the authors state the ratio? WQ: 1.02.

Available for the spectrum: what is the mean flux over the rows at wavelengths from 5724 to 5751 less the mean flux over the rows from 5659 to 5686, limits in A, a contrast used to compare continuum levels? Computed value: 0.29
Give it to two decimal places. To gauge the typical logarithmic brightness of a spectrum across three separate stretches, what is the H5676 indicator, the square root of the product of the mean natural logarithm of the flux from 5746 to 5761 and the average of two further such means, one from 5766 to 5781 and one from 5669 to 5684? 1.46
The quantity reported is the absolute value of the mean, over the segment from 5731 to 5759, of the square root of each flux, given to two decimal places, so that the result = 2.09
